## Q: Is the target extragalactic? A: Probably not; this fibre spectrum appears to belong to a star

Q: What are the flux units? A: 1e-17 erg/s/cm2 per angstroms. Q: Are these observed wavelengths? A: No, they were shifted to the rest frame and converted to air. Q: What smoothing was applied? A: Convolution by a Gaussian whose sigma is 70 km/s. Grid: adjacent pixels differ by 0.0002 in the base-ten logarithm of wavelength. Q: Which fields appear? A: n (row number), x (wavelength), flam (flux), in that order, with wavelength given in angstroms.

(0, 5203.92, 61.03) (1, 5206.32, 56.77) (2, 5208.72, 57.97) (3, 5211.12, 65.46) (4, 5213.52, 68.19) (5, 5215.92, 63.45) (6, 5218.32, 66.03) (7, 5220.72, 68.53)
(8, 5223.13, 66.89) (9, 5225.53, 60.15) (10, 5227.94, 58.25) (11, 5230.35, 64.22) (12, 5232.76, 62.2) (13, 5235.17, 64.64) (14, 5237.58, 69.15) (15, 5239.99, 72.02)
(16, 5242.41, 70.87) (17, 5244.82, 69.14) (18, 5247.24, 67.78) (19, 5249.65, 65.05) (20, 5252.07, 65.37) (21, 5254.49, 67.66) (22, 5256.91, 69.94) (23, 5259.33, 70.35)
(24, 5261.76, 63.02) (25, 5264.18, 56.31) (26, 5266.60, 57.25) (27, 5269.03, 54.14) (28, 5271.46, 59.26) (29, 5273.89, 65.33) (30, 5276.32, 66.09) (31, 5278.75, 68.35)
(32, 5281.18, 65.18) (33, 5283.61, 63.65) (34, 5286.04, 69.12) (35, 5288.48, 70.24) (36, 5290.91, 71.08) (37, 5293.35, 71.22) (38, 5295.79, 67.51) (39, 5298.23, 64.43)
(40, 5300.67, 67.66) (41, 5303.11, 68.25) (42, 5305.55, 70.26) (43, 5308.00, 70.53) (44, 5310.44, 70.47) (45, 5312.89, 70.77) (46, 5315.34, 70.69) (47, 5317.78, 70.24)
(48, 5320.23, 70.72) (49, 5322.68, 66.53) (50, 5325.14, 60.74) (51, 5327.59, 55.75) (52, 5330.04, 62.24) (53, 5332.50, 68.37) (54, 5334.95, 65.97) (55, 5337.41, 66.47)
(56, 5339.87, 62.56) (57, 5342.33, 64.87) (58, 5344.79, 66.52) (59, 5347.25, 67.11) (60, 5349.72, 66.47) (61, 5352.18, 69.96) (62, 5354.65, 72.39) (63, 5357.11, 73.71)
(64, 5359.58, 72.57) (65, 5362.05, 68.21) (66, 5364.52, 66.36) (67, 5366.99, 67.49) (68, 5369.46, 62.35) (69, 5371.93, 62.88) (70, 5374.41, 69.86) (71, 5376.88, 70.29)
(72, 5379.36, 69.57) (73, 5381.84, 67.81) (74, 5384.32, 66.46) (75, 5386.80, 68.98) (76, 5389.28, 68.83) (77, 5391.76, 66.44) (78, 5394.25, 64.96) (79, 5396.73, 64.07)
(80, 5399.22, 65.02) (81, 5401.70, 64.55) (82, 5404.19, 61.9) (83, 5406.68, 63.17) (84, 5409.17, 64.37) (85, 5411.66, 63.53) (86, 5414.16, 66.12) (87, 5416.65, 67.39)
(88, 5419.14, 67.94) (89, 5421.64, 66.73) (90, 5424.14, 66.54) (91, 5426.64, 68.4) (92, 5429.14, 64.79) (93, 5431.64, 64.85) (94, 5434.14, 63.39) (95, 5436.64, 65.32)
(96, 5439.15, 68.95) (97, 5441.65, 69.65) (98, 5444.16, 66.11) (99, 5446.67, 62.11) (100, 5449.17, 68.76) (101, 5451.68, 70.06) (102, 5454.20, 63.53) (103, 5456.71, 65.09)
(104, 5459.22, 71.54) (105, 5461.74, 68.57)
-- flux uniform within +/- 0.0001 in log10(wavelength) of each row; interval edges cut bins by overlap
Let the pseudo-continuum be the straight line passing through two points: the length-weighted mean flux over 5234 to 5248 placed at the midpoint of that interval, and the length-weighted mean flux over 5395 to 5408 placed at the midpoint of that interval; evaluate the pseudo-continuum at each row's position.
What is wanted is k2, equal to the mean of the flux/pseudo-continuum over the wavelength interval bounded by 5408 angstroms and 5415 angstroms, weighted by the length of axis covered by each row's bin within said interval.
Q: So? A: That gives 1.02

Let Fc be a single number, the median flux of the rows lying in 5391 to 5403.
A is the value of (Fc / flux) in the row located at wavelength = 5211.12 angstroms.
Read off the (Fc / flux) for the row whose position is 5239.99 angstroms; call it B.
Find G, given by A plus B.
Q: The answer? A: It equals 1.89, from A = 0.99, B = 0.90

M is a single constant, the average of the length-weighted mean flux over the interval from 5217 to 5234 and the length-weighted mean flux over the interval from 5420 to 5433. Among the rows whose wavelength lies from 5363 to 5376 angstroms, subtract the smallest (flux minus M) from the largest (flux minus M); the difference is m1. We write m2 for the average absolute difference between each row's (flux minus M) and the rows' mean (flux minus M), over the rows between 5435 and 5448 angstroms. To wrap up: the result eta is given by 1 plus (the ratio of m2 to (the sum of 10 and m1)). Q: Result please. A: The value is 1.13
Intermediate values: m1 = 7.5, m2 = 2.3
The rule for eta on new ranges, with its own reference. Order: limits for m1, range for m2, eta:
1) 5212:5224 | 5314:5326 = 1.22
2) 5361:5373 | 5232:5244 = 1.22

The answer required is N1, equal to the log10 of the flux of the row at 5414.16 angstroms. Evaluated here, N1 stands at 1.82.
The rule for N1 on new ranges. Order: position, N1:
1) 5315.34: 1.85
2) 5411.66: 1.80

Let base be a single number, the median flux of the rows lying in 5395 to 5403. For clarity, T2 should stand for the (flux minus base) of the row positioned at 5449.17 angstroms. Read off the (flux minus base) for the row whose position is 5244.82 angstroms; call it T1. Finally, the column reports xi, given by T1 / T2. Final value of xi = 1.1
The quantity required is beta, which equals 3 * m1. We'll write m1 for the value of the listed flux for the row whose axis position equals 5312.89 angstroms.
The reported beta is 212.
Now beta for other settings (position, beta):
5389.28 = 206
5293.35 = 214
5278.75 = 205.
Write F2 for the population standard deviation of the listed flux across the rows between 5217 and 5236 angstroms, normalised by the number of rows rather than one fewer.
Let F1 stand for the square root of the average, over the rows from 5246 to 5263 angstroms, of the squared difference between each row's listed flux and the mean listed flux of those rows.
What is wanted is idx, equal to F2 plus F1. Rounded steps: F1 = 2.5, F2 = 3.2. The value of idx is 5.7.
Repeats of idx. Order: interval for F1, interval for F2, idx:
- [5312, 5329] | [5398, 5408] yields 6.8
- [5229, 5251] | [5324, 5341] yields 7.1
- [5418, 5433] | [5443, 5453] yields 4.4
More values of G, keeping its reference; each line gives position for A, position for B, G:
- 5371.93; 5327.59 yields 2.20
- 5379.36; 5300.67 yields 1.89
